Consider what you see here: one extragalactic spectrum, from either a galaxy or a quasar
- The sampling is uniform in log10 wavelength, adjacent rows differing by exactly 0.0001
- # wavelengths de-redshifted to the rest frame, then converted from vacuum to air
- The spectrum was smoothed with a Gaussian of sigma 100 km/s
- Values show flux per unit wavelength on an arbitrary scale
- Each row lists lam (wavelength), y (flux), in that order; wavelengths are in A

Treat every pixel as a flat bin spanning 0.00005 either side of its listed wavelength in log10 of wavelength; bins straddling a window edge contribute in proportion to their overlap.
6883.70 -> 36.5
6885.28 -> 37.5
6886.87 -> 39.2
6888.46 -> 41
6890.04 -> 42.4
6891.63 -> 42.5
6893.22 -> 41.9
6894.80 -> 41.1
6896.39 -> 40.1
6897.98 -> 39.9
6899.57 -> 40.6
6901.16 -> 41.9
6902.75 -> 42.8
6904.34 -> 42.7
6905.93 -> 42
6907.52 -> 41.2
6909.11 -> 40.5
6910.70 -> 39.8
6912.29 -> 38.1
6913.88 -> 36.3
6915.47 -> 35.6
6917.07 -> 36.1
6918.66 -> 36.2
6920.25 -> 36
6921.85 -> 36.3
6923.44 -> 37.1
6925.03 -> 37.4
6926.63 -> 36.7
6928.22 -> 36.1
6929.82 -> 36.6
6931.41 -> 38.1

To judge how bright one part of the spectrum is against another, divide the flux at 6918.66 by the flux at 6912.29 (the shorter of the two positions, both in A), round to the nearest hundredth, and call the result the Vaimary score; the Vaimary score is 0.95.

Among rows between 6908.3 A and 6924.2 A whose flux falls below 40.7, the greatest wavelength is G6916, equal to 6923.44 A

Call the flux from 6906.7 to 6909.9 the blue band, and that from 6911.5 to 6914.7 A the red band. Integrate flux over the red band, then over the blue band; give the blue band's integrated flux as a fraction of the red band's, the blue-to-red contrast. 1.10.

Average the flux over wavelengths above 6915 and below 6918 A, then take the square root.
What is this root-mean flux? 5.99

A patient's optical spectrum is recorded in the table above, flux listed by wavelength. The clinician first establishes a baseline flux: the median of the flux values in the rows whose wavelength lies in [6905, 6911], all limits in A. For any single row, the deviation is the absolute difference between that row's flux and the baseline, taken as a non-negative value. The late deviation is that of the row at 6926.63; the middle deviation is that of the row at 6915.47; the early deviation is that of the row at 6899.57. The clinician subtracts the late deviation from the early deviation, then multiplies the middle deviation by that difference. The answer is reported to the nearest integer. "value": -20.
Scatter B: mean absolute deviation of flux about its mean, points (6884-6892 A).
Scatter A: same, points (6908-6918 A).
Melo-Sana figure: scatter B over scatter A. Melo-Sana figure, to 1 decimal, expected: 1.0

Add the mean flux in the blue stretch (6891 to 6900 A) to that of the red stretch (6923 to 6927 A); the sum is 78.1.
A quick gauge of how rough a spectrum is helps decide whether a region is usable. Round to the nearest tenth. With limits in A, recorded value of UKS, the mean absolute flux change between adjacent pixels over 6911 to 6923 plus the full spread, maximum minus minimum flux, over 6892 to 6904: 3.5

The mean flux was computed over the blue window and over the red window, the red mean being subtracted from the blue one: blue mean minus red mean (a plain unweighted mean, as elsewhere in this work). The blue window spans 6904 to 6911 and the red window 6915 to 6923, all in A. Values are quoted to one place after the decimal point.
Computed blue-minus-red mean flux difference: 5.2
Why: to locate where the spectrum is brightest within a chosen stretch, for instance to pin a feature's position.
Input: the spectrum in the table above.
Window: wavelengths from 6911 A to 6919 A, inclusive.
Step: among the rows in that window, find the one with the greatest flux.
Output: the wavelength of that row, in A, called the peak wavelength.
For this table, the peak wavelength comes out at 6912.29 A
